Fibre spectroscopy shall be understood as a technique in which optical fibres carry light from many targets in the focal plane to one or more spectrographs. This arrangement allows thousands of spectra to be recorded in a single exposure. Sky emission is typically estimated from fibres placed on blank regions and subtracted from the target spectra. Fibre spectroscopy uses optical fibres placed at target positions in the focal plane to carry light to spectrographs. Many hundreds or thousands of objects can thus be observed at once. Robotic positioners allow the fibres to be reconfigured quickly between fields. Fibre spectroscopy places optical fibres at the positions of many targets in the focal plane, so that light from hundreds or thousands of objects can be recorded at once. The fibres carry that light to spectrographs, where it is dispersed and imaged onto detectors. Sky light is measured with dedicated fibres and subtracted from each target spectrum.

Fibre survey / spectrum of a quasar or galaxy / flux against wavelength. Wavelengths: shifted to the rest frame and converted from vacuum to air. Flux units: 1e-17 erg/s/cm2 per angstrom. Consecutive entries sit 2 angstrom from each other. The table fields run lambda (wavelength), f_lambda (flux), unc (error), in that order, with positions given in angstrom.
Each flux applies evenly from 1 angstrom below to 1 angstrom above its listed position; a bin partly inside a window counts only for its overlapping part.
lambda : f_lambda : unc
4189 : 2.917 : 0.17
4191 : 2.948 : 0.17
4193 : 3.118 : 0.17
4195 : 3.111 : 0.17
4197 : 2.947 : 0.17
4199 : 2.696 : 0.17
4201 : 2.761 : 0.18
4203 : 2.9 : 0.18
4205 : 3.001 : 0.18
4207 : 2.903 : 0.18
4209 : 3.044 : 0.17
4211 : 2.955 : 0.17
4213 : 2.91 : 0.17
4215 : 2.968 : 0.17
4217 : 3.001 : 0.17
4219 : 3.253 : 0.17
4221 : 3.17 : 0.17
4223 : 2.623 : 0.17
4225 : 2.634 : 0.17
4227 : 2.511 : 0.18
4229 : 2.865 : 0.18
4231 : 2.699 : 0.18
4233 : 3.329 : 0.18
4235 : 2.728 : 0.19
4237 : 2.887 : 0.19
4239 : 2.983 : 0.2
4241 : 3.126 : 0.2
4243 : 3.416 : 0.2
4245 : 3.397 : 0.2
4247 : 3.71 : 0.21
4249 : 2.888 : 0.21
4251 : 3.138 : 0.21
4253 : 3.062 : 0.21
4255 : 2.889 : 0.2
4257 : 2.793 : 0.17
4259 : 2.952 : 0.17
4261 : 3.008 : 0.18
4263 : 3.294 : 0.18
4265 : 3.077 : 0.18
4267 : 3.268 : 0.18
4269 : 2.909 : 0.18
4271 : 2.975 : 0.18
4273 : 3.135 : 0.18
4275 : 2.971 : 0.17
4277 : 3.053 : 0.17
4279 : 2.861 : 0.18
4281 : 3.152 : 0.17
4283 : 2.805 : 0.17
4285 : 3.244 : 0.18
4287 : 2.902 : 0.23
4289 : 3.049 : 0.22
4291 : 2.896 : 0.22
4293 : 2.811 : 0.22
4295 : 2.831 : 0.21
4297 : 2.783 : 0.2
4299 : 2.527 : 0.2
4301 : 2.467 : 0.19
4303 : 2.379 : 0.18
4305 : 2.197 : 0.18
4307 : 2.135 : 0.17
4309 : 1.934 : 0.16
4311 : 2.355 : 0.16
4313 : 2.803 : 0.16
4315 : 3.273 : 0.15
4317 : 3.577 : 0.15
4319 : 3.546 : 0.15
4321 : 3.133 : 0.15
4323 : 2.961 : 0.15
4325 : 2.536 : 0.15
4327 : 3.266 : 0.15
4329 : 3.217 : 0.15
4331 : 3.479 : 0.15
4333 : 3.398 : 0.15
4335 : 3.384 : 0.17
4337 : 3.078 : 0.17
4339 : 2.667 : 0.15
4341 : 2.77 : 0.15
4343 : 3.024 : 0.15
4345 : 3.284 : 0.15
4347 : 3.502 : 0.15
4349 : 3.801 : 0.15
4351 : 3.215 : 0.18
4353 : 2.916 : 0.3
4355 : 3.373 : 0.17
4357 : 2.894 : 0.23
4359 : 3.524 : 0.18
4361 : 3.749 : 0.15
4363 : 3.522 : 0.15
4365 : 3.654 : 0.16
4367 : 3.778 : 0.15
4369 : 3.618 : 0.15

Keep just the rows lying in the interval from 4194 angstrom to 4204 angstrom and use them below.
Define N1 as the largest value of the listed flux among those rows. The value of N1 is 3.111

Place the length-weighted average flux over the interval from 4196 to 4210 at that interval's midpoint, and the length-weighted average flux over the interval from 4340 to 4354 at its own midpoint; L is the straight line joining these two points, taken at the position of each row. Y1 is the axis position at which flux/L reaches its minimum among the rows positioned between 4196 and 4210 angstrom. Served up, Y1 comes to 4199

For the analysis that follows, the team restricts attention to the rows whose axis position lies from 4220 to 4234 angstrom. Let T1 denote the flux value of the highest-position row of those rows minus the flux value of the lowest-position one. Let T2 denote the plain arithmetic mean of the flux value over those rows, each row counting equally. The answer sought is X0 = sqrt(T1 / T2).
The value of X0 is 0.24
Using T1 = 0.16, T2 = 2.83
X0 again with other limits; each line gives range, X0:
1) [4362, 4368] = 0.26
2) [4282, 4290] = 0.29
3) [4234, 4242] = 0.37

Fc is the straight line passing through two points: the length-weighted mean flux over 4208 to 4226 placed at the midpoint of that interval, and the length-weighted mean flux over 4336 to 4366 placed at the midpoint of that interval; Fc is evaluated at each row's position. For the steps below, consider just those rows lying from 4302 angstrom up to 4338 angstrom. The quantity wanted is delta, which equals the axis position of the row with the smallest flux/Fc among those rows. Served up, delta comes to 4309 angstrom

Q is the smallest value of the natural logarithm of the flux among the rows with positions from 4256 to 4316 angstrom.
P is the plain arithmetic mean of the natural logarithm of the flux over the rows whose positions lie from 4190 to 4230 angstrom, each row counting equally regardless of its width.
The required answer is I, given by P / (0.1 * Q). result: 16.2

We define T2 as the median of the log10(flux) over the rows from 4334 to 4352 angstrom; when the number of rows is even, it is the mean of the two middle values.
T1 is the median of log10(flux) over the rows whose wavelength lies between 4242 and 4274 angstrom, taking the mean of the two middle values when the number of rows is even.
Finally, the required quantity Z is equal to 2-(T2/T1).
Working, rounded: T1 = 0.487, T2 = 0.51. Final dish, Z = 0.96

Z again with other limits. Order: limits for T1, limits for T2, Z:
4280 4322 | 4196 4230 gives 0.97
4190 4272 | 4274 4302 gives 1.03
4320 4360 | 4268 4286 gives 1.07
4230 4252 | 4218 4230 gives 1.11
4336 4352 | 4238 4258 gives 1.01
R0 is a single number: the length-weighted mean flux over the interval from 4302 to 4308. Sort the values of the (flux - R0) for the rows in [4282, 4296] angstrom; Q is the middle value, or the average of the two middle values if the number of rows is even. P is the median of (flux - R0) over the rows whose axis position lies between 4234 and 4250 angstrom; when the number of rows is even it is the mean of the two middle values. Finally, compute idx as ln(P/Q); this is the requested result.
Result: 0.22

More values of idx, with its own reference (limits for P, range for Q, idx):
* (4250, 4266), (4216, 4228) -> 0.32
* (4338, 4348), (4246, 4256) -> -0.05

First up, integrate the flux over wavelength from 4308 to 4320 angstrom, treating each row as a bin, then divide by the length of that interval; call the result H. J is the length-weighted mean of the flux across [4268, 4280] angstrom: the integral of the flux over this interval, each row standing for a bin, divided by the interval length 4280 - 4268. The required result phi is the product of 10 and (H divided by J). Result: 9.8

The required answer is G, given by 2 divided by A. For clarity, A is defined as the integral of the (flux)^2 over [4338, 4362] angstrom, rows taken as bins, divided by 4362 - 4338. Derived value 0.190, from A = 10.5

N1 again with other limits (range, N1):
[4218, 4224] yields 3.253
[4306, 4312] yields 2.355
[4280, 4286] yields 3.244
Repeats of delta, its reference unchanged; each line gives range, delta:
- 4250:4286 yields 4283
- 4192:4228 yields 4227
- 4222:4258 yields 4227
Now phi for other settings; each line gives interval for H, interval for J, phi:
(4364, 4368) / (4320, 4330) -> 12.3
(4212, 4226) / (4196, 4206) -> 10.3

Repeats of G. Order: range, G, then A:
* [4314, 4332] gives 0.191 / 10.5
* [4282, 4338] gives 0.234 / 8.6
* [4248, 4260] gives 0.229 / 8.7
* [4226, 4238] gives 0.247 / 8.1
